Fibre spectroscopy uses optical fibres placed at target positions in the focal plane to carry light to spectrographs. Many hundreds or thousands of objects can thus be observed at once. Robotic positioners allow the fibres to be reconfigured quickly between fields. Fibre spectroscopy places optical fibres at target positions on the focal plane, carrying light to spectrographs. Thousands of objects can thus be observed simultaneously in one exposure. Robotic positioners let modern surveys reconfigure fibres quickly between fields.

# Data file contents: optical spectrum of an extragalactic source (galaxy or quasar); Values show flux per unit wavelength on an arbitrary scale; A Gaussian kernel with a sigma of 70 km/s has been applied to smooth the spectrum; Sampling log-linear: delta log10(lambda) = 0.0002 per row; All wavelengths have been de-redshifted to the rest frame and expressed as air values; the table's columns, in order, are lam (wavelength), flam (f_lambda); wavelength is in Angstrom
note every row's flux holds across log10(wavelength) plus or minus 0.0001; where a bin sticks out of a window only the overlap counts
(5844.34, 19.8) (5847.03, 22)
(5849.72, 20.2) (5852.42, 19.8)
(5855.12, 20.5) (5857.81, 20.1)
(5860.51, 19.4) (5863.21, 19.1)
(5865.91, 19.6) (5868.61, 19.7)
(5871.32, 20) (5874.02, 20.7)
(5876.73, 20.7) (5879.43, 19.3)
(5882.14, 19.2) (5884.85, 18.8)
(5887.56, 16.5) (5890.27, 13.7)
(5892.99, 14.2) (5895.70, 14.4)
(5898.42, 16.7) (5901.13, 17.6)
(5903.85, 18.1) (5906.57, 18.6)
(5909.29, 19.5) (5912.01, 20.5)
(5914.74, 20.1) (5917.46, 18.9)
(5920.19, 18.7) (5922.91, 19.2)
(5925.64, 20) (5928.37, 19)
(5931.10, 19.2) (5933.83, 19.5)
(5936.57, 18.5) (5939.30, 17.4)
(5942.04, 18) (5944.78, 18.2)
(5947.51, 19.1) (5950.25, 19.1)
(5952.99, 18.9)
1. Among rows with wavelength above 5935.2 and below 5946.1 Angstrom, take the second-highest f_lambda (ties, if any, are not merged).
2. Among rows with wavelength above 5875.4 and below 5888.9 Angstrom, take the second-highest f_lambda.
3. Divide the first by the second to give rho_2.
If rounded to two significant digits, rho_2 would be 0.94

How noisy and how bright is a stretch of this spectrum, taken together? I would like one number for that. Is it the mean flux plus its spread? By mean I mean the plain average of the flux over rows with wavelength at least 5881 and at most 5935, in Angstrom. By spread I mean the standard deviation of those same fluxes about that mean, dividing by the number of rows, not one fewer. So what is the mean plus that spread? 20.1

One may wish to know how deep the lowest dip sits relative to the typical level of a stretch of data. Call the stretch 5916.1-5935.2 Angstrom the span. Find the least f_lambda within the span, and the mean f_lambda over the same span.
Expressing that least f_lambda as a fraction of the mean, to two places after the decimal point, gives 0.97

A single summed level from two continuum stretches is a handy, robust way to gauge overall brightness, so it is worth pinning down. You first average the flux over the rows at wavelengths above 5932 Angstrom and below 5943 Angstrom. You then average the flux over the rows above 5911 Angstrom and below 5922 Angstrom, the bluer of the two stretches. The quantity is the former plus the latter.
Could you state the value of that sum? 37.9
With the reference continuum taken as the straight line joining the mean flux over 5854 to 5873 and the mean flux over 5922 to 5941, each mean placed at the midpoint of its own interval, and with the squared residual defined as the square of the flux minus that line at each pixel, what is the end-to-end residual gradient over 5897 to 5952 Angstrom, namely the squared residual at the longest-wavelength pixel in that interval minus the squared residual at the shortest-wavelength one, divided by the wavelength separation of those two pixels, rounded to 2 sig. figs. -0.13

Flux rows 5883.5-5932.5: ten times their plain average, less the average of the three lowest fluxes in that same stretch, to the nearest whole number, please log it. 166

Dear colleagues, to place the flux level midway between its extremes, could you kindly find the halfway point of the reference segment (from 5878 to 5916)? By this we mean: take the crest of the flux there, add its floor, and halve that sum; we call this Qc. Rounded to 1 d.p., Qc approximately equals 17.1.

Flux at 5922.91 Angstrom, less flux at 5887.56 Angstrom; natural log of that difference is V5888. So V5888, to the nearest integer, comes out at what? 1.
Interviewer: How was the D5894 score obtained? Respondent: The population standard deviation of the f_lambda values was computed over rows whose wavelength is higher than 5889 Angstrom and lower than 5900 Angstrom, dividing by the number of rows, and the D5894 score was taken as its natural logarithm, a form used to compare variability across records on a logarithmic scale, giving 0.14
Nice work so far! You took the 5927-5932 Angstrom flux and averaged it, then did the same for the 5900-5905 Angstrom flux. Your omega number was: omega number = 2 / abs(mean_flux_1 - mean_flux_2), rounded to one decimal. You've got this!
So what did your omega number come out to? 1.6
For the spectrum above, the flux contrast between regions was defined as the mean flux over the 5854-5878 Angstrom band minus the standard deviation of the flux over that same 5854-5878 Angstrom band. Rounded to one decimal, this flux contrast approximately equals 19.4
